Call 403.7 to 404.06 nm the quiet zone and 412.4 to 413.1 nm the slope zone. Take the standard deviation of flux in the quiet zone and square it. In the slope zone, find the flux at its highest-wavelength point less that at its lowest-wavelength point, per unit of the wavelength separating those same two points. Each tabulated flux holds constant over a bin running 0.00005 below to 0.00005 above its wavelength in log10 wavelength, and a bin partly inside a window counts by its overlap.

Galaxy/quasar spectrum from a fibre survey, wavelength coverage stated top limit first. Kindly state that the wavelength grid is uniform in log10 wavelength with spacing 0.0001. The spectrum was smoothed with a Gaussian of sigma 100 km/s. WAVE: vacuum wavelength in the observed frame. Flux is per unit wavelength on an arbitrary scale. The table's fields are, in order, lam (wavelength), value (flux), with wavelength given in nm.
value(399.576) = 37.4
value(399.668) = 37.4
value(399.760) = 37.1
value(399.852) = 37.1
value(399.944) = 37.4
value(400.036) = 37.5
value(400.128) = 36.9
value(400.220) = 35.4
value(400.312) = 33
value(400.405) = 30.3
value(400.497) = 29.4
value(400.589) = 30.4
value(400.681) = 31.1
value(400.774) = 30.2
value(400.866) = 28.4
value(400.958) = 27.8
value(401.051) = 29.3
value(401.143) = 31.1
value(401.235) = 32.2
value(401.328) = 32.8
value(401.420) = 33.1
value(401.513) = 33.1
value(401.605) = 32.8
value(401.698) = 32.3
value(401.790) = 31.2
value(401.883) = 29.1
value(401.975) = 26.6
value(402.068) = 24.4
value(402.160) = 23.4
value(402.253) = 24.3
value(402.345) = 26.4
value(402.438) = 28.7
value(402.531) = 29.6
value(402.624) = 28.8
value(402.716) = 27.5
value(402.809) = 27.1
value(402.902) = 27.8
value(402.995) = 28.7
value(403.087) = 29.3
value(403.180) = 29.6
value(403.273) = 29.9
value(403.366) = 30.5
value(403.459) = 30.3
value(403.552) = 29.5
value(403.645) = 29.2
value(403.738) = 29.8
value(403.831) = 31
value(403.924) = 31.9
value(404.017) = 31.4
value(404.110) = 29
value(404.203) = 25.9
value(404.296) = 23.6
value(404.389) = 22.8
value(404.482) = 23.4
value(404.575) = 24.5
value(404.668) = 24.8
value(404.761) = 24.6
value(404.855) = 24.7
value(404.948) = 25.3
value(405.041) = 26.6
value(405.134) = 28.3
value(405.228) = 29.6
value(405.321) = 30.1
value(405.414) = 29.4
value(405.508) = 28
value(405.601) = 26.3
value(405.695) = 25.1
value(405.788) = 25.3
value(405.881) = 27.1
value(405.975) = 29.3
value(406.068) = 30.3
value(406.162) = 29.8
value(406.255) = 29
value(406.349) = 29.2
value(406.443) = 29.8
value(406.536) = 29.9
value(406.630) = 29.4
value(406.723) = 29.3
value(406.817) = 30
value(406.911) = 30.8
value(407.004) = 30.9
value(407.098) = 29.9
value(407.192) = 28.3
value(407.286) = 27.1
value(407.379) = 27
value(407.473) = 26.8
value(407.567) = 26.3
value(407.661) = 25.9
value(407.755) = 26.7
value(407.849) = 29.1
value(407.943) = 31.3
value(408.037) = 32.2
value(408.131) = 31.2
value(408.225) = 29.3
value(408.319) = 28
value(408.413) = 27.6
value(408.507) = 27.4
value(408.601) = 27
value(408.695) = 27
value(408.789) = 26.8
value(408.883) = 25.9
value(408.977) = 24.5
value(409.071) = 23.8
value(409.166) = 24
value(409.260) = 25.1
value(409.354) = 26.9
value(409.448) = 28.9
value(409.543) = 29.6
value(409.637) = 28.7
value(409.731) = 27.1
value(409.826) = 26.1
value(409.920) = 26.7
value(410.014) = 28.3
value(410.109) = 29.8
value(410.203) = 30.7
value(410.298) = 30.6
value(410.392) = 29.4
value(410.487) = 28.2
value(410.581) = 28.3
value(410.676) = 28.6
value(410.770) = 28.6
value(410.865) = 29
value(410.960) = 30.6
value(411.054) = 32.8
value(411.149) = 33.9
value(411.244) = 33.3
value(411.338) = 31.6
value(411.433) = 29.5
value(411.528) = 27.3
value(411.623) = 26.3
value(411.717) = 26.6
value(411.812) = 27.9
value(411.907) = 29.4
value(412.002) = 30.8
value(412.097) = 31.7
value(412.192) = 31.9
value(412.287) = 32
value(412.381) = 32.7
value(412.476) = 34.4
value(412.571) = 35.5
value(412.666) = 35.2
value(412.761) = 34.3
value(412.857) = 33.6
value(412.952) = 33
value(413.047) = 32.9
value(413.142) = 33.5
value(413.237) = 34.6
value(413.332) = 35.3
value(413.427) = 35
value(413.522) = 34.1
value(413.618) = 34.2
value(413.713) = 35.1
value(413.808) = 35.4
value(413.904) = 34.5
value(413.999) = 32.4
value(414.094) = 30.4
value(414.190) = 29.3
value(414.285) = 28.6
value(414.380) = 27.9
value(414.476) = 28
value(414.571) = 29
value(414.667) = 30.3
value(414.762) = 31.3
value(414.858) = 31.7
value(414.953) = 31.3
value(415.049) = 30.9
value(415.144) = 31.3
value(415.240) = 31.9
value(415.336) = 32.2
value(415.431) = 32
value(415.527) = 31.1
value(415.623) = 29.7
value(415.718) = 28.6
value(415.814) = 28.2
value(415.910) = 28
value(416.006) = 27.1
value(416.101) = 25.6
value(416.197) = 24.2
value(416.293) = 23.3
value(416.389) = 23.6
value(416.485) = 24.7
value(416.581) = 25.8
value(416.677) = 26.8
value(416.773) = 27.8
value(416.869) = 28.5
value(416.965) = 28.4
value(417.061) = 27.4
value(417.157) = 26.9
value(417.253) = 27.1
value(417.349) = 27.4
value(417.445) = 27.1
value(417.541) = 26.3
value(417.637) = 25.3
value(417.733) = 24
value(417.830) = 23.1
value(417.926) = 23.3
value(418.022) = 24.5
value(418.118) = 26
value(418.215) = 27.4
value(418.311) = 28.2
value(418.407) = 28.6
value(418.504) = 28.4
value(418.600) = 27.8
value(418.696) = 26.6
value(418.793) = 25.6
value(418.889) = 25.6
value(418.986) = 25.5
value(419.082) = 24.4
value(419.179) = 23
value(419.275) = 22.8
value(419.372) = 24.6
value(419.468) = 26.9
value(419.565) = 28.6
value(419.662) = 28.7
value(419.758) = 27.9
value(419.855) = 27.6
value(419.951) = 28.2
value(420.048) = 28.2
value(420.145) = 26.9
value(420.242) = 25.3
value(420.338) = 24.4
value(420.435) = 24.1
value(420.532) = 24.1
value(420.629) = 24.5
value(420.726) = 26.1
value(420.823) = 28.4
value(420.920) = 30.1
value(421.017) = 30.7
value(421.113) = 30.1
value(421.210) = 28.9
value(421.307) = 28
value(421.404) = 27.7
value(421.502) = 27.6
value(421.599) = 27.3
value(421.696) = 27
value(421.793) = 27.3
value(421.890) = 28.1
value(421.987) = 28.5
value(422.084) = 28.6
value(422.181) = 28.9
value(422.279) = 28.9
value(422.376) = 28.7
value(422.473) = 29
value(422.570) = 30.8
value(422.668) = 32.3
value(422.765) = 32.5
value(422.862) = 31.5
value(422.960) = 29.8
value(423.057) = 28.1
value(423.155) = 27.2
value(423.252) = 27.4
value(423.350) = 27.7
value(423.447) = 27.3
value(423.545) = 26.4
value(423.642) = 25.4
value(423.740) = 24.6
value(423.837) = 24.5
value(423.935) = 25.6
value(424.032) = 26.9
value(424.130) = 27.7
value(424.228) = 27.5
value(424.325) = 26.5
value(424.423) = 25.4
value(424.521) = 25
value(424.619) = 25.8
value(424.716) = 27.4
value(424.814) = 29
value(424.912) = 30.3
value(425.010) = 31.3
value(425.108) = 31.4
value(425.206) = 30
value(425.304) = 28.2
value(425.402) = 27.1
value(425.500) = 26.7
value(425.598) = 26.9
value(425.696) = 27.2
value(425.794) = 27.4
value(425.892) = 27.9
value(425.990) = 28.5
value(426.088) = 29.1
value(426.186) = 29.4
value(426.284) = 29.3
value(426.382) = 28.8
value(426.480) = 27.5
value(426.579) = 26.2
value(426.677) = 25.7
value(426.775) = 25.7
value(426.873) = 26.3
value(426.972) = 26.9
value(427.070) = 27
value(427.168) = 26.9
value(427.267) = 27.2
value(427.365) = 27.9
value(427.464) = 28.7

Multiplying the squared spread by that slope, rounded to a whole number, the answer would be -2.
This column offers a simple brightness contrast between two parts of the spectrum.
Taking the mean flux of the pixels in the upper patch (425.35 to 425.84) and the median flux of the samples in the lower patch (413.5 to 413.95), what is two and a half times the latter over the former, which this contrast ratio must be 3.2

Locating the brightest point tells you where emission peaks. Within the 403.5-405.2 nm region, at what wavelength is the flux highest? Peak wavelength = 403.924 nm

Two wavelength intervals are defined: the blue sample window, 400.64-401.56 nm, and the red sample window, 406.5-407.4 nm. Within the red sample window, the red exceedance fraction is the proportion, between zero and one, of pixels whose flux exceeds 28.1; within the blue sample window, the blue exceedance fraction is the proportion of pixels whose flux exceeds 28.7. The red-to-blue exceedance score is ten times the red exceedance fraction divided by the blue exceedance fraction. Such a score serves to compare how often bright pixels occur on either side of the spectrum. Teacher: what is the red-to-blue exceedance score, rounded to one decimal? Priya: 10.0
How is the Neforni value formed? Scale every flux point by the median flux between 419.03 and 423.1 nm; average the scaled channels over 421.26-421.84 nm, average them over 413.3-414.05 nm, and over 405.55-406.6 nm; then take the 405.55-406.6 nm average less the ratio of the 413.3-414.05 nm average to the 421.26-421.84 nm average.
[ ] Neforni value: -0.25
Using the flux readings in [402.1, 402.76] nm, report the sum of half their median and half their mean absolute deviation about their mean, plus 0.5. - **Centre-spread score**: 15.2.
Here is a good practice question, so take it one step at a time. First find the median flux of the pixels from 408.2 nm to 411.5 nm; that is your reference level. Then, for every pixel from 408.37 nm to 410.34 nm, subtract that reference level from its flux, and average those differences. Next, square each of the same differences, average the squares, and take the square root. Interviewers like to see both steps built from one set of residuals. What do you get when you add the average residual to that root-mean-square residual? 1.2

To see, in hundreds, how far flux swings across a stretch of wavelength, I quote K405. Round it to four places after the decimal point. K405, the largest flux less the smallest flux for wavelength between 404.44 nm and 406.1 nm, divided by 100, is 0.0690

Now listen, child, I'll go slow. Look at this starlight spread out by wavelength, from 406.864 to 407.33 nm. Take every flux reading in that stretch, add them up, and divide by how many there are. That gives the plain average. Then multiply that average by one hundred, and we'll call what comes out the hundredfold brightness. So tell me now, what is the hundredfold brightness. 2940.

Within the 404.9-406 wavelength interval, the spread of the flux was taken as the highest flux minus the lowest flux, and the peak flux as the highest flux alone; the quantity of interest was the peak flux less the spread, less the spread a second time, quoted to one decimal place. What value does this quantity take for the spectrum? 20.1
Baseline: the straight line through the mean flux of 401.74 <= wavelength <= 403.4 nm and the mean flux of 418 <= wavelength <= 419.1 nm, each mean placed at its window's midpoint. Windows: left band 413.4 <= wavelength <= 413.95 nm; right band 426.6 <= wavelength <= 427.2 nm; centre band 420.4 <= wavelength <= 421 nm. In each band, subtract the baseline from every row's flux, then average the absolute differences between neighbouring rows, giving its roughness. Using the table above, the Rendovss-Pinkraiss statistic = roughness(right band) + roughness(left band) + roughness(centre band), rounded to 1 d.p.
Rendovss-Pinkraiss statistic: 2.1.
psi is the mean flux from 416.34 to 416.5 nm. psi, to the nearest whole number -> 24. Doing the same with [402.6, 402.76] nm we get 28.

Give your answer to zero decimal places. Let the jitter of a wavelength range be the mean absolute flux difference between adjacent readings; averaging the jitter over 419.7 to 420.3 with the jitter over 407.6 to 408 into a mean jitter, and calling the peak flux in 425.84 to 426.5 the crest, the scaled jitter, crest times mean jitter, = 38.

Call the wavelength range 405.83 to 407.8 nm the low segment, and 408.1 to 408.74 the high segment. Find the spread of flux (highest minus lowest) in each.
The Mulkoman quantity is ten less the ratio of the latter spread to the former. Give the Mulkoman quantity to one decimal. 9.2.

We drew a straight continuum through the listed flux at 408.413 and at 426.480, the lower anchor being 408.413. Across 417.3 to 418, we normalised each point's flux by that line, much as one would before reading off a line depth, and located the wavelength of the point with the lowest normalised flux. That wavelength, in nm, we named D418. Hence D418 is 417.830 nm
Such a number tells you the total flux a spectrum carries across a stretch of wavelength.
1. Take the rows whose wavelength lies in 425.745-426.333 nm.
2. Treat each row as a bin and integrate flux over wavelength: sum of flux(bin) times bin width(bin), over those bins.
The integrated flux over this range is 17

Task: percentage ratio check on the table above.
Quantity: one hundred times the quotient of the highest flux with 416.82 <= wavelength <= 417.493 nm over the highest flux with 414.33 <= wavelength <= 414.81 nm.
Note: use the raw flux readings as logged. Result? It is 91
